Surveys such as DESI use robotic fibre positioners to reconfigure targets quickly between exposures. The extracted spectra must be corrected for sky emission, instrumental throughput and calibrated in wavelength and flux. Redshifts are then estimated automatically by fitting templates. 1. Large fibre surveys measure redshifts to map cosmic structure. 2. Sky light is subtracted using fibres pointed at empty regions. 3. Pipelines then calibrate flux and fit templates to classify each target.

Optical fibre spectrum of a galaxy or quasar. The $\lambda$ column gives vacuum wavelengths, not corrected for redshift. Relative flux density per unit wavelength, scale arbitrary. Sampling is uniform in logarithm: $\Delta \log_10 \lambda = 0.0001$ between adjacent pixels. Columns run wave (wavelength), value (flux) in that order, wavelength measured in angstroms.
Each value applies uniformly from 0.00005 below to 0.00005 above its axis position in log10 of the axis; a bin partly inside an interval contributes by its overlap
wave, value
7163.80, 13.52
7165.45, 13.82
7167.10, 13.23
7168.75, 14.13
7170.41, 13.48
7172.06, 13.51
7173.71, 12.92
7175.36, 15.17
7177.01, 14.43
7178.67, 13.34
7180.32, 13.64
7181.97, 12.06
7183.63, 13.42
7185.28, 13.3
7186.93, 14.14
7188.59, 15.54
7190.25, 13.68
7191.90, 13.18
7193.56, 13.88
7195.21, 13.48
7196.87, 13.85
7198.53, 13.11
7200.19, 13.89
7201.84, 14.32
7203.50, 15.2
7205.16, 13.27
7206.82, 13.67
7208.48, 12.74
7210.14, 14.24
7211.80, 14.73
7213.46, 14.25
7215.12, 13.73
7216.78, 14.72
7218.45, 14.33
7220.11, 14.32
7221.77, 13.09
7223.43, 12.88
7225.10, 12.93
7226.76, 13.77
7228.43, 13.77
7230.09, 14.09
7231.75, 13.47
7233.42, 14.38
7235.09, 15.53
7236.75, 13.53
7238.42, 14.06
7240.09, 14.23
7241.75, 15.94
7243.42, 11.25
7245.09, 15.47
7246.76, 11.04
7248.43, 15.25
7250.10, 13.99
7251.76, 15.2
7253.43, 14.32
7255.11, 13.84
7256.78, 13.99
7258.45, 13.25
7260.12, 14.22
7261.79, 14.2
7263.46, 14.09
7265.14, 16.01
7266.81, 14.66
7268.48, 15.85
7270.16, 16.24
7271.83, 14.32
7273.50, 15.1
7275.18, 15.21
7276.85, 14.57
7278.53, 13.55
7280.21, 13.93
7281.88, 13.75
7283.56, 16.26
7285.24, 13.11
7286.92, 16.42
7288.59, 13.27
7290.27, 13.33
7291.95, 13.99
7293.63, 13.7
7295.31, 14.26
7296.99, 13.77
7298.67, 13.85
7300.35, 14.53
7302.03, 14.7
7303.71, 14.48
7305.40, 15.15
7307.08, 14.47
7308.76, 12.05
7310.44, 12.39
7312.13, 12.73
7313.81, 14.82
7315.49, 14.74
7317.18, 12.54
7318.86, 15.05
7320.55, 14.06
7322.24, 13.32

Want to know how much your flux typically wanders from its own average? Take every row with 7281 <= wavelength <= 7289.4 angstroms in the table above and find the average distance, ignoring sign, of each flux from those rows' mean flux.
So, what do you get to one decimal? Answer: 1.4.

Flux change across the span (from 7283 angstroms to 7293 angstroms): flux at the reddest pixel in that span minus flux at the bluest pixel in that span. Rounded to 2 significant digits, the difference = -2.3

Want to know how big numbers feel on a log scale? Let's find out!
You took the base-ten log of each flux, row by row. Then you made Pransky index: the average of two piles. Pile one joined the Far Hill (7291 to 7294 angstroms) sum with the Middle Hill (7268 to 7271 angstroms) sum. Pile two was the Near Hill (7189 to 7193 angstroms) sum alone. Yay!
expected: 3.47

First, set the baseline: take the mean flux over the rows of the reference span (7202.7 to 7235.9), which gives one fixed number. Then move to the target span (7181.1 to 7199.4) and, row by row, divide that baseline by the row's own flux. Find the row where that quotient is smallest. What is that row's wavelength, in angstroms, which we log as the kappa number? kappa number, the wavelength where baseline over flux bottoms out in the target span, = 7188.59 angstroms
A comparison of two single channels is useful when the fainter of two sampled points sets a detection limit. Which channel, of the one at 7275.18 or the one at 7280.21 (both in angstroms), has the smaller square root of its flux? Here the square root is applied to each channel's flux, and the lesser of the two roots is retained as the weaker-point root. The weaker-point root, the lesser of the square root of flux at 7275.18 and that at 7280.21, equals 3.73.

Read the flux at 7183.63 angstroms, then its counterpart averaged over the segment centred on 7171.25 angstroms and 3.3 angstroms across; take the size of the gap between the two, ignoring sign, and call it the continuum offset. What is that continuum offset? 0.1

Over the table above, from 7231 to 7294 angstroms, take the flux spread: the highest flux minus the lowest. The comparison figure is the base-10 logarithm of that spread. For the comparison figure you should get 0.73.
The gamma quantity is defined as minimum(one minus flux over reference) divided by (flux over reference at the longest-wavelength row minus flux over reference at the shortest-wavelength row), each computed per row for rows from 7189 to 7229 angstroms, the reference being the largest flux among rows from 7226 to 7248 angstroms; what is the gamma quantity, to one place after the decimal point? 8.2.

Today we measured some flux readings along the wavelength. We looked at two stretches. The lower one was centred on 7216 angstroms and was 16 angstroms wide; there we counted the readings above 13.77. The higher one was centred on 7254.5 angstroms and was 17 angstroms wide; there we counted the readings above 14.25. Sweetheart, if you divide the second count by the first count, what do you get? 0.50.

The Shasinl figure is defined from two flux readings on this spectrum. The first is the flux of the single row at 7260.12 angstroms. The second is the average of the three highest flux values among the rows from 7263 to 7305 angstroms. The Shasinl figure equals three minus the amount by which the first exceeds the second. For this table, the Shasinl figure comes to 5.1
